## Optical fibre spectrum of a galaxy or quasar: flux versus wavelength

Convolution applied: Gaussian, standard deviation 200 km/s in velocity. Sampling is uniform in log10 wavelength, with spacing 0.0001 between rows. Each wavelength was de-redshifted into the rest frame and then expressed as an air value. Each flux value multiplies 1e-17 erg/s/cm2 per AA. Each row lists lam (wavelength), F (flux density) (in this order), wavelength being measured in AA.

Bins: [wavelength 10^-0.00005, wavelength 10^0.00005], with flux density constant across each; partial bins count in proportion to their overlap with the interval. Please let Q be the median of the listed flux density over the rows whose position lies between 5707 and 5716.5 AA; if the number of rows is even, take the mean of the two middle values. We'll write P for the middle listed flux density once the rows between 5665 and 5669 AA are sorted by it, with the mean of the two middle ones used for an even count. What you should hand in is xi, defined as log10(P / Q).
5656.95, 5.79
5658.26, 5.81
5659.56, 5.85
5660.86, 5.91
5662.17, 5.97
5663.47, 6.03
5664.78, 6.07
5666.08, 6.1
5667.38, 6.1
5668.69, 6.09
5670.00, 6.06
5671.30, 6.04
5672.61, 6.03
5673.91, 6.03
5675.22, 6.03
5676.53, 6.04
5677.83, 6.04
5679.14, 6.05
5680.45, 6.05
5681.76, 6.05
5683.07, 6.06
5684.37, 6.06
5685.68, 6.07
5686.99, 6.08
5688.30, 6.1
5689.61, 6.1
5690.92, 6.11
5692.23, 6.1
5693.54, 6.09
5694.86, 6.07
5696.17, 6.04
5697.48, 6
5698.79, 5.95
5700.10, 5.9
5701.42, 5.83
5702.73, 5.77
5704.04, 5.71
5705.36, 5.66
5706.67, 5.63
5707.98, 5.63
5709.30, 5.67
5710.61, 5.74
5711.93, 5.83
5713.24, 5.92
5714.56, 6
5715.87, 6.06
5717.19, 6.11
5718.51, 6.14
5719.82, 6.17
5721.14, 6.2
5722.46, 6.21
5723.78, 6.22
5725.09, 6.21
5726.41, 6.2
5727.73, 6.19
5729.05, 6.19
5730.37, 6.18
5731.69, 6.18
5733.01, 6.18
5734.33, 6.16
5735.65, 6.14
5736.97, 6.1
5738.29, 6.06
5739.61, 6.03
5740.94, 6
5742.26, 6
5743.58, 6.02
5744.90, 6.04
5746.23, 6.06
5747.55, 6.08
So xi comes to 0.020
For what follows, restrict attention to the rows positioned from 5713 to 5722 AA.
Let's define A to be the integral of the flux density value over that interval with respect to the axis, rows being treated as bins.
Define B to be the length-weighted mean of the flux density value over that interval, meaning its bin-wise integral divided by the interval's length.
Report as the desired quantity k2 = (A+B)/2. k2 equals 30.5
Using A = 54.8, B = 6.094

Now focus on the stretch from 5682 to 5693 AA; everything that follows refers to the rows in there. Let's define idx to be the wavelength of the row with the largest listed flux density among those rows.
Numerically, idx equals 5690.92 AA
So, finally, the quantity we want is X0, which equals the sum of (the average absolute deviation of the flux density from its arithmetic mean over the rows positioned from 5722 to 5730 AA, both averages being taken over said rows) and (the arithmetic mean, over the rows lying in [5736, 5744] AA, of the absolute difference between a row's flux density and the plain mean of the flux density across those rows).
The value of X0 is 0.040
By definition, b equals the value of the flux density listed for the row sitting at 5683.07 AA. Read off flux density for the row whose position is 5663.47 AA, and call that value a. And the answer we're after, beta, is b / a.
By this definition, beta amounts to 1.00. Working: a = 6.03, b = 6.06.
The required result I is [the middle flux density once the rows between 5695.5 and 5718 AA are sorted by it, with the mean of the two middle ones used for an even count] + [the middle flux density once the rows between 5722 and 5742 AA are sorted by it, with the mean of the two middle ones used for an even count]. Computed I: 12.0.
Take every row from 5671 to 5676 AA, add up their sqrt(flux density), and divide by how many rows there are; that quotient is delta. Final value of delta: 2.46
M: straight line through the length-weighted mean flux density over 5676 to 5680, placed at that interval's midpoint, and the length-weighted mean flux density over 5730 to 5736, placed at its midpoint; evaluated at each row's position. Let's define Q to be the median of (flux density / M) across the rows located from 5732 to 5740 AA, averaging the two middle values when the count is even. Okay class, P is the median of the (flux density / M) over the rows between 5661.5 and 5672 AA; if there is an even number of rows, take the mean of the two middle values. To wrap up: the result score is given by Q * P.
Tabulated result 0.998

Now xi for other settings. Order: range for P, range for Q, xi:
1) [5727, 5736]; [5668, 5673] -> 0.009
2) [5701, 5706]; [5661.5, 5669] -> -0.025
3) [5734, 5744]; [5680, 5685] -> -0.001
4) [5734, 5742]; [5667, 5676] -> 0.003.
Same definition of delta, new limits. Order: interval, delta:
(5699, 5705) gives 2.41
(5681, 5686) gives 2.46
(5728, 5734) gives 2.49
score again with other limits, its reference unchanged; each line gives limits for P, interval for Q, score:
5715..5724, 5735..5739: 0.992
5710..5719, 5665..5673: 0.987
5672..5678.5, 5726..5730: 1.004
